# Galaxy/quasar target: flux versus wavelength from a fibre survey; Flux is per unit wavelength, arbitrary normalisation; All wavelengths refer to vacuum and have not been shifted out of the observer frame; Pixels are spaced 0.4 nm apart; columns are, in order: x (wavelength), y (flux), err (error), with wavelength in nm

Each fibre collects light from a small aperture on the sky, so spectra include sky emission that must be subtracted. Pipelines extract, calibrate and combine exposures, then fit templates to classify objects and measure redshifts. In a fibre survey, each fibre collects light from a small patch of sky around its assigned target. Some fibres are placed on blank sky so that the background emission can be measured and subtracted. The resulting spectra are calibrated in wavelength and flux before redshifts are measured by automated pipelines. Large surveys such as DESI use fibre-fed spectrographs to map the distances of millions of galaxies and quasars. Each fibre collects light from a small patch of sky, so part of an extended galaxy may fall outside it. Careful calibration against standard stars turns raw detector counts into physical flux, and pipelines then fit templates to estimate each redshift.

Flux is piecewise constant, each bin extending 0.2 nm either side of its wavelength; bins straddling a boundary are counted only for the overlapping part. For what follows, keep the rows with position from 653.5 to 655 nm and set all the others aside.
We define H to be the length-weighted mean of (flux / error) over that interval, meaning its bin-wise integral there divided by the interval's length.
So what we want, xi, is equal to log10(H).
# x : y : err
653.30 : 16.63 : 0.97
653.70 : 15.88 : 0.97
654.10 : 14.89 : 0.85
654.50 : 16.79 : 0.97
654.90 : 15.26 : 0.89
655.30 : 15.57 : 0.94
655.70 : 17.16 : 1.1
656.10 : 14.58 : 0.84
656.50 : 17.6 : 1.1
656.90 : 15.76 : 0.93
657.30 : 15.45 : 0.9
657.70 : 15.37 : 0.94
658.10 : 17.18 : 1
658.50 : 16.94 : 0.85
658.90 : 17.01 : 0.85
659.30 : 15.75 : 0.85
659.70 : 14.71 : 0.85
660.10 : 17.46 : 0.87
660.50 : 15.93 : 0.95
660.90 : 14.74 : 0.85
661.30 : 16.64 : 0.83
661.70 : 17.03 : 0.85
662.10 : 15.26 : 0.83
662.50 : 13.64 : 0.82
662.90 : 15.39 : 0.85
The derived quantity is 1.23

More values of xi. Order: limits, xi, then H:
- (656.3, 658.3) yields 1.22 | 16.7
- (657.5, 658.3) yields 1.22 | 16.8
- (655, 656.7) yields 1.22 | 16.4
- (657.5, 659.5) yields 1.26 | 18.4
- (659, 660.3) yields 1.27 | 18.7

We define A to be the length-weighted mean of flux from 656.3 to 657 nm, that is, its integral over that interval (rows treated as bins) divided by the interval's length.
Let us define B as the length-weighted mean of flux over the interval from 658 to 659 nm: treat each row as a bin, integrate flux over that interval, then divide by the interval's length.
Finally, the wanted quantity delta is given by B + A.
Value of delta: 33.8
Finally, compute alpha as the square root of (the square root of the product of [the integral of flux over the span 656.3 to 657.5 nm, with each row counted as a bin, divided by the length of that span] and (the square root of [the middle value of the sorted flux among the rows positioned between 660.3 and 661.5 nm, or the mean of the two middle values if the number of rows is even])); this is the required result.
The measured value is 2.839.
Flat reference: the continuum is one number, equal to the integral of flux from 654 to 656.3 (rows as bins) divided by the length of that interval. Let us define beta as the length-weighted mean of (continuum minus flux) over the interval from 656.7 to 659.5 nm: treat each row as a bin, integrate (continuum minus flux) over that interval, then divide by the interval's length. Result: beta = -0.5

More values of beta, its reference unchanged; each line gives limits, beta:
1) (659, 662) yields -0.3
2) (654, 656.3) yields 0.0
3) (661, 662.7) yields 0.2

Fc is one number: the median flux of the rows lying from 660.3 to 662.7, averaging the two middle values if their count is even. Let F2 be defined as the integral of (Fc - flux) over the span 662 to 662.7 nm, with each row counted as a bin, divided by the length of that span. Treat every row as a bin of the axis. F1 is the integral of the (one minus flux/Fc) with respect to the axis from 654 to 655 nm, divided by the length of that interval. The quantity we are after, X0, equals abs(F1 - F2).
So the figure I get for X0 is 1.3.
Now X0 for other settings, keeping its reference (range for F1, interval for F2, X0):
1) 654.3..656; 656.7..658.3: 0.3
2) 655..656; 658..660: 0.7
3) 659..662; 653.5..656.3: 0.1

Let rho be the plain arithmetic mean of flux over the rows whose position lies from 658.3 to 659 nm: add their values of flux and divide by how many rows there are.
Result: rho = 17.0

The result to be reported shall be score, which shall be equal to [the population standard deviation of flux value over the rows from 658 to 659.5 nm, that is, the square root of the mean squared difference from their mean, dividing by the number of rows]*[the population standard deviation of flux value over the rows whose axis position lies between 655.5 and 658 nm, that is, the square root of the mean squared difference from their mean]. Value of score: 0.60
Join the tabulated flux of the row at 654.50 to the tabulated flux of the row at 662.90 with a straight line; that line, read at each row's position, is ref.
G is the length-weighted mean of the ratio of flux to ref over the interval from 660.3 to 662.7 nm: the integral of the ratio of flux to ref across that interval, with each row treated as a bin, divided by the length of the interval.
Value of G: 0.99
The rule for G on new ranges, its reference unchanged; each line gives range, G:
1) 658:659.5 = 1.04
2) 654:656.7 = 0.96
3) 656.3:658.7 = 1.01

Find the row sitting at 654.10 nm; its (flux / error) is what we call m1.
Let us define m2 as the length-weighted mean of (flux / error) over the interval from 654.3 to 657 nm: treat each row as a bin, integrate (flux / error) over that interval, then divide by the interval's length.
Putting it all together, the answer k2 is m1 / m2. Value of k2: 1.05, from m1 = 17.5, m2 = 16.7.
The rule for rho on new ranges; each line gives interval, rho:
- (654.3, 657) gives 16.1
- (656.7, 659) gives 16.3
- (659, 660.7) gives 16.0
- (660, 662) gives 16.4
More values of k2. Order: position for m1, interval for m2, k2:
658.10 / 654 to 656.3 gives 1.02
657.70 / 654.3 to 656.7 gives 0.98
